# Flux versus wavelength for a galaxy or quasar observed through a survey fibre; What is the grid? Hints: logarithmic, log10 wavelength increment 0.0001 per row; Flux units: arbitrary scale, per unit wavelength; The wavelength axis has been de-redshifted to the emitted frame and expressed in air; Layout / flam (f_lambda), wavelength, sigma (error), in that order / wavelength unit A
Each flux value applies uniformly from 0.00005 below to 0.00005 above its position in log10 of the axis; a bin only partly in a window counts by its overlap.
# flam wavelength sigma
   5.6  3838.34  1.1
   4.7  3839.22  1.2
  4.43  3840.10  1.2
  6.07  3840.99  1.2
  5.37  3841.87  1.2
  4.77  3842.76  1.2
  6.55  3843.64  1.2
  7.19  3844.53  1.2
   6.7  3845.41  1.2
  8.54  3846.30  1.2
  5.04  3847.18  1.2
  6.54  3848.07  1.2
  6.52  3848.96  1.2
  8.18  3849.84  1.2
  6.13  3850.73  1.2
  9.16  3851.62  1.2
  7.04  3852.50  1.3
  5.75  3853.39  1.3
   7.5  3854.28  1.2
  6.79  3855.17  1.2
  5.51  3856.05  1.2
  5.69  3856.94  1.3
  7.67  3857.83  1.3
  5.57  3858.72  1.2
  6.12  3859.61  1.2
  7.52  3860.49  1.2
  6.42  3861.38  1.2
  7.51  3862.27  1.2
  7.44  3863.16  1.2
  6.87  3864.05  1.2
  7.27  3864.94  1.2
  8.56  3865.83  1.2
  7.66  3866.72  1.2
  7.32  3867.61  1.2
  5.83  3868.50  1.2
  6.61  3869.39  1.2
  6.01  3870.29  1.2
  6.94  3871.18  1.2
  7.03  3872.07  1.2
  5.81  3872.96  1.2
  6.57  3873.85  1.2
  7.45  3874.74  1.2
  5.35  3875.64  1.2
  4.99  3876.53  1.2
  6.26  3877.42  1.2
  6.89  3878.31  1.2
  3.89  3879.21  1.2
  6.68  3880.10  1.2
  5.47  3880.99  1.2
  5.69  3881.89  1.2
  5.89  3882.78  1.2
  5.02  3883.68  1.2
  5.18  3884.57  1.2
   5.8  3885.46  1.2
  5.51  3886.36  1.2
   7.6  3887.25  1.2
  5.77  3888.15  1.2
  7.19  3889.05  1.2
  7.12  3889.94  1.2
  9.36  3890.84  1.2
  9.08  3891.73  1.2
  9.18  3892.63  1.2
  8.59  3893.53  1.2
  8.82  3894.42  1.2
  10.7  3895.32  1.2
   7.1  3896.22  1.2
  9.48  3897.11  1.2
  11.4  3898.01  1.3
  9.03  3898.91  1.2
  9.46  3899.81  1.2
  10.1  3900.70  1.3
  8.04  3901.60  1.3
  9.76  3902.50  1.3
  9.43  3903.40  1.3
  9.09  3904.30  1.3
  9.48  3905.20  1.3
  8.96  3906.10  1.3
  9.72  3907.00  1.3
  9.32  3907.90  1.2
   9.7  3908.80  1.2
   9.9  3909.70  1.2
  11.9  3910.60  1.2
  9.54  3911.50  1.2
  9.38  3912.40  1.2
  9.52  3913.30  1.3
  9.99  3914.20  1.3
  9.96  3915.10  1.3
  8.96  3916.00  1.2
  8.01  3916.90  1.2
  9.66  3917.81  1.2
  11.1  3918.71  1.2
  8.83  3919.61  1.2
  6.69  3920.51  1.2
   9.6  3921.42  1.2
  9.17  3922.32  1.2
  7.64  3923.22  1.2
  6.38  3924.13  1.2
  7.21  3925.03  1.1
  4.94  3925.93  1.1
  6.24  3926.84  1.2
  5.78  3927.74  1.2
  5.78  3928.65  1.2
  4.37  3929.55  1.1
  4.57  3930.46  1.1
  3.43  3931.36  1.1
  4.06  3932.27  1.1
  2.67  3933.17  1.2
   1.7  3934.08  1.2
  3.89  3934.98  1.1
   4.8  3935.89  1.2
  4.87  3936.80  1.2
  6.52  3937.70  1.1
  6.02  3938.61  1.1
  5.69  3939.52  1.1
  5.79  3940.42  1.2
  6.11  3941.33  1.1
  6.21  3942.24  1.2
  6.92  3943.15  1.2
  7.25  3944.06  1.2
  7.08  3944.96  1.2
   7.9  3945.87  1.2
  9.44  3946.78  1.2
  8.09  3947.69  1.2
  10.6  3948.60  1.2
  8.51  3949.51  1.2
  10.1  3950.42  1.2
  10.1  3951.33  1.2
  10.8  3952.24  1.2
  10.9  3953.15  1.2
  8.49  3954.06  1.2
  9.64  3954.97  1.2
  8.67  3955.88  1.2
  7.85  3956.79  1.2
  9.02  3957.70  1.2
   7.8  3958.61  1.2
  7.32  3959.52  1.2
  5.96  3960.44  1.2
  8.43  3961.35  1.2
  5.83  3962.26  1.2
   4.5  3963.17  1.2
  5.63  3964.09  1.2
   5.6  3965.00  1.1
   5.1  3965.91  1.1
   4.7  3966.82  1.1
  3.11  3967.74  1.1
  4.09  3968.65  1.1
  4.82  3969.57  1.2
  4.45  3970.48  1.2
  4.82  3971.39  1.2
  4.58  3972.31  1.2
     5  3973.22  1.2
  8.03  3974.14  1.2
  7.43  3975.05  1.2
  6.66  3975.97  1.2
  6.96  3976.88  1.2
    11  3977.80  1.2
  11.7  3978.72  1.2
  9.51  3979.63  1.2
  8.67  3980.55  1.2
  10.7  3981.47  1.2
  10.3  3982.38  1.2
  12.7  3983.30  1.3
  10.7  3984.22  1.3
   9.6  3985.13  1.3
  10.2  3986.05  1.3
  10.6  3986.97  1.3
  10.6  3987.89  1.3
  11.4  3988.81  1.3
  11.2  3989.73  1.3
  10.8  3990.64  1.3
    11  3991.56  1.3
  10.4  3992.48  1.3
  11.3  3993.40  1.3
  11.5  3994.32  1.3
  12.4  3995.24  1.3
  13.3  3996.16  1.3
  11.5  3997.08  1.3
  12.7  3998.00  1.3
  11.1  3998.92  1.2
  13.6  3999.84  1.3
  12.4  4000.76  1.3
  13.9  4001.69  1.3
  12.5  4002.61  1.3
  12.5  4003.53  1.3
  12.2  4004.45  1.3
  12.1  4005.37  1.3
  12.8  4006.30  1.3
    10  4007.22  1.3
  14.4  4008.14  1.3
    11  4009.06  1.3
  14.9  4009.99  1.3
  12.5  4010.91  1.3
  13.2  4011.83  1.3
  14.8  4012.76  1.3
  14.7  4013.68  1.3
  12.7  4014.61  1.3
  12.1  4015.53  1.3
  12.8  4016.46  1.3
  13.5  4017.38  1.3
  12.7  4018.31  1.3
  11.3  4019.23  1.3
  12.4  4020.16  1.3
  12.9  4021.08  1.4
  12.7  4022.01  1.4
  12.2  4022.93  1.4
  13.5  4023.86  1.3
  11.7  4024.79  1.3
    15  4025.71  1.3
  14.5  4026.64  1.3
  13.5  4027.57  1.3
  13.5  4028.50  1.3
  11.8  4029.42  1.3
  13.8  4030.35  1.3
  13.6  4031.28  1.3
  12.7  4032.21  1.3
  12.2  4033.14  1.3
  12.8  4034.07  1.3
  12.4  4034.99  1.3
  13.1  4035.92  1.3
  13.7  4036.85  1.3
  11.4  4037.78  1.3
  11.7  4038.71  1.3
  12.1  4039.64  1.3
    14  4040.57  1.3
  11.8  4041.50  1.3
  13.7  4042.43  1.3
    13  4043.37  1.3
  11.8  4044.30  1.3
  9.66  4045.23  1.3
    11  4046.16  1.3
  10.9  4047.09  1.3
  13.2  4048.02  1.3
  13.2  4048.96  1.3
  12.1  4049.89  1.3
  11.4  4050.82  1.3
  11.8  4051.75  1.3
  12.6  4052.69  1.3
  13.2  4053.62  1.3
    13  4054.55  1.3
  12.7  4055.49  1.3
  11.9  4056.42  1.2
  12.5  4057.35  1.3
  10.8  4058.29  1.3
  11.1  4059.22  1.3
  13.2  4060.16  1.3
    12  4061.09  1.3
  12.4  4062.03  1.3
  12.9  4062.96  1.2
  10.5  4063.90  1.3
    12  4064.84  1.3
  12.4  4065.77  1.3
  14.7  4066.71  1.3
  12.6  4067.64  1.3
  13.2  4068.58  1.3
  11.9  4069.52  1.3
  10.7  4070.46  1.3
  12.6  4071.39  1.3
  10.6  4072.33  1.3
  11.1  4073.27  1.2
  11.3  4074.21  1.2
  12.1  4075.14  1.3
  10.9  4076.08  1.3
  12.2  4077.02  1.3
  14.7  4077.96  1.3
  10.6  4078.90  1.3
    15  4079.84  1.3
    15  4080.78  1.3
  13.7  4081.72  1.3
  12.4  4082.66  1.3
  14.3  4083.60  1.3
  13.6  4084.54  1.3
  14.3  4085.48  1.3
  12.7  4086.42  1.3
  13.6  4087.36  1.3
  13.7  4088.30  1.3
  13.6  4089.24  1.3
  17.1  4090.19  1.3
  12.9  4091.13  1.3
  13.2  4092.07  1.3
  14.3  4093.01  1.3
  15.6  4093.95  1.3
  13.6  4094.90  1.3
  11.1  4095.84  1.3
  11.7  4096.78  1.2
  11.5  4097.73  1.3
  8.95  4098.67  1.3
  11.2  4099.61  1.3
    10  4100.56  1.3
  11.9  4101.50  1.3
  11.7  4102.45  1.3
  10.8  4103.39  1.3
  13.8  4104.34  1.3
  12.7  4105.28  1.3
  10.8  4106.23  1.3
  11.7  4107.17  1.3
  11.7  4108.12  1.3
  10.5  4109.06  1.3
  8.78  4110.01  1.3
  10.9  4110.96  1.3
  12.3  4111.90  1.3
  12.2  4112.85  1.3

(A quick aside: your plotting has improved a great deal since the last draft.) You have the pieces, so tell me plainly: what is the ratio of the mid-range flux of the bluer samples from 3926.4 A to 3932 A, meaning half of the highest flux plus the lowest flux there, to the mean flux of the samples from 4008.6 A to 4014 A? 0.36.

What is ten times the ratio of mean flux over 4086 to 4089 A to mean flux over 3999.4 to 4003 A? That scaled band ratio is 10.2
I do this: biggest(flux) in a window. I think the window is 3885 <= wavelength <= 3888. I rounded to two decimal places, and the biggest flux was 7.60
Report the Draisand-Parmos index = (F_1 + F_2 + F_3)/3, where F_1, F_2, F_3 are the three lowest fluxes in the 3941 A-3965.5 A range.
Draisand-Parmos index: 5.2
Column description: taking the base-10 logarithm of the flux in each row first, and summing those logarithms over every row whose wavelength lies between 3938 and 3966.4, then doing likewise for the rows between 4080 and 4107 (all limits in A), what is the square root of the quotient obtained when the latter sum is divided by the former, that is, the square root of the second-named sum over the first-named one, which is 1.1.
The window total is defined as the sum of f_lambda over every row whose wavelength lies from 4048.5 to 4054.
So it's 74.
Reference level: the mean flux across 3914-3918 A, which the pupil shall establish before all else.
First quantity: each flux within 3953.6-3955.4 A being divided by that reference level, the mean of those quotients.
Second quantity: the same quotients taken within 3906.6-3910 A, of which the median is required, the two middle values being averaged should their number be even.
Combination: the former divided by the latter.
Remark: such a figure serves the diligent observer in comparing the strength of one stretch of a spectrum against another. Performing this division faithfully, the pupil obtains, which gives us 0.93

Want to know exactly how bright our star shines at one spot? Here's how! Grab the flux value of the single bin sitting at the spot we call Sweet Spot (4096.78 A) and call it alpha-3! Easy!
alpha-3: 11.7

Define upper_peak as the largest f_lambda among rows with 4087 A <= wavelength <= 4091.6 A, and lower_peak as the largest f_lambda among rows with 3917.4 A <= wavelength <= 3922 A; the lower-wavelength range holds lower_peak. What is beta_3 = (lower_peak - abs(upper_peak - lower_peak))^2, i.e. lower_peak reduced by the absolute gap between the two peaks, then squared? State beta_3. 26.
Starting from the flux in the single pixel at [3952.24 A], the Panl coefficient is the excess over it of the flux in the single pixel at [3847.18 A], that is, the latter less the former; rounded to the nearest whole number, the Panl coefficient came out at -6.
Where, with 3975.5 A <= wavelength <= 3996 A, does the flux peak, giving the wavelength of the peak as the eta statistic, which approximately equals 3983.30 A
